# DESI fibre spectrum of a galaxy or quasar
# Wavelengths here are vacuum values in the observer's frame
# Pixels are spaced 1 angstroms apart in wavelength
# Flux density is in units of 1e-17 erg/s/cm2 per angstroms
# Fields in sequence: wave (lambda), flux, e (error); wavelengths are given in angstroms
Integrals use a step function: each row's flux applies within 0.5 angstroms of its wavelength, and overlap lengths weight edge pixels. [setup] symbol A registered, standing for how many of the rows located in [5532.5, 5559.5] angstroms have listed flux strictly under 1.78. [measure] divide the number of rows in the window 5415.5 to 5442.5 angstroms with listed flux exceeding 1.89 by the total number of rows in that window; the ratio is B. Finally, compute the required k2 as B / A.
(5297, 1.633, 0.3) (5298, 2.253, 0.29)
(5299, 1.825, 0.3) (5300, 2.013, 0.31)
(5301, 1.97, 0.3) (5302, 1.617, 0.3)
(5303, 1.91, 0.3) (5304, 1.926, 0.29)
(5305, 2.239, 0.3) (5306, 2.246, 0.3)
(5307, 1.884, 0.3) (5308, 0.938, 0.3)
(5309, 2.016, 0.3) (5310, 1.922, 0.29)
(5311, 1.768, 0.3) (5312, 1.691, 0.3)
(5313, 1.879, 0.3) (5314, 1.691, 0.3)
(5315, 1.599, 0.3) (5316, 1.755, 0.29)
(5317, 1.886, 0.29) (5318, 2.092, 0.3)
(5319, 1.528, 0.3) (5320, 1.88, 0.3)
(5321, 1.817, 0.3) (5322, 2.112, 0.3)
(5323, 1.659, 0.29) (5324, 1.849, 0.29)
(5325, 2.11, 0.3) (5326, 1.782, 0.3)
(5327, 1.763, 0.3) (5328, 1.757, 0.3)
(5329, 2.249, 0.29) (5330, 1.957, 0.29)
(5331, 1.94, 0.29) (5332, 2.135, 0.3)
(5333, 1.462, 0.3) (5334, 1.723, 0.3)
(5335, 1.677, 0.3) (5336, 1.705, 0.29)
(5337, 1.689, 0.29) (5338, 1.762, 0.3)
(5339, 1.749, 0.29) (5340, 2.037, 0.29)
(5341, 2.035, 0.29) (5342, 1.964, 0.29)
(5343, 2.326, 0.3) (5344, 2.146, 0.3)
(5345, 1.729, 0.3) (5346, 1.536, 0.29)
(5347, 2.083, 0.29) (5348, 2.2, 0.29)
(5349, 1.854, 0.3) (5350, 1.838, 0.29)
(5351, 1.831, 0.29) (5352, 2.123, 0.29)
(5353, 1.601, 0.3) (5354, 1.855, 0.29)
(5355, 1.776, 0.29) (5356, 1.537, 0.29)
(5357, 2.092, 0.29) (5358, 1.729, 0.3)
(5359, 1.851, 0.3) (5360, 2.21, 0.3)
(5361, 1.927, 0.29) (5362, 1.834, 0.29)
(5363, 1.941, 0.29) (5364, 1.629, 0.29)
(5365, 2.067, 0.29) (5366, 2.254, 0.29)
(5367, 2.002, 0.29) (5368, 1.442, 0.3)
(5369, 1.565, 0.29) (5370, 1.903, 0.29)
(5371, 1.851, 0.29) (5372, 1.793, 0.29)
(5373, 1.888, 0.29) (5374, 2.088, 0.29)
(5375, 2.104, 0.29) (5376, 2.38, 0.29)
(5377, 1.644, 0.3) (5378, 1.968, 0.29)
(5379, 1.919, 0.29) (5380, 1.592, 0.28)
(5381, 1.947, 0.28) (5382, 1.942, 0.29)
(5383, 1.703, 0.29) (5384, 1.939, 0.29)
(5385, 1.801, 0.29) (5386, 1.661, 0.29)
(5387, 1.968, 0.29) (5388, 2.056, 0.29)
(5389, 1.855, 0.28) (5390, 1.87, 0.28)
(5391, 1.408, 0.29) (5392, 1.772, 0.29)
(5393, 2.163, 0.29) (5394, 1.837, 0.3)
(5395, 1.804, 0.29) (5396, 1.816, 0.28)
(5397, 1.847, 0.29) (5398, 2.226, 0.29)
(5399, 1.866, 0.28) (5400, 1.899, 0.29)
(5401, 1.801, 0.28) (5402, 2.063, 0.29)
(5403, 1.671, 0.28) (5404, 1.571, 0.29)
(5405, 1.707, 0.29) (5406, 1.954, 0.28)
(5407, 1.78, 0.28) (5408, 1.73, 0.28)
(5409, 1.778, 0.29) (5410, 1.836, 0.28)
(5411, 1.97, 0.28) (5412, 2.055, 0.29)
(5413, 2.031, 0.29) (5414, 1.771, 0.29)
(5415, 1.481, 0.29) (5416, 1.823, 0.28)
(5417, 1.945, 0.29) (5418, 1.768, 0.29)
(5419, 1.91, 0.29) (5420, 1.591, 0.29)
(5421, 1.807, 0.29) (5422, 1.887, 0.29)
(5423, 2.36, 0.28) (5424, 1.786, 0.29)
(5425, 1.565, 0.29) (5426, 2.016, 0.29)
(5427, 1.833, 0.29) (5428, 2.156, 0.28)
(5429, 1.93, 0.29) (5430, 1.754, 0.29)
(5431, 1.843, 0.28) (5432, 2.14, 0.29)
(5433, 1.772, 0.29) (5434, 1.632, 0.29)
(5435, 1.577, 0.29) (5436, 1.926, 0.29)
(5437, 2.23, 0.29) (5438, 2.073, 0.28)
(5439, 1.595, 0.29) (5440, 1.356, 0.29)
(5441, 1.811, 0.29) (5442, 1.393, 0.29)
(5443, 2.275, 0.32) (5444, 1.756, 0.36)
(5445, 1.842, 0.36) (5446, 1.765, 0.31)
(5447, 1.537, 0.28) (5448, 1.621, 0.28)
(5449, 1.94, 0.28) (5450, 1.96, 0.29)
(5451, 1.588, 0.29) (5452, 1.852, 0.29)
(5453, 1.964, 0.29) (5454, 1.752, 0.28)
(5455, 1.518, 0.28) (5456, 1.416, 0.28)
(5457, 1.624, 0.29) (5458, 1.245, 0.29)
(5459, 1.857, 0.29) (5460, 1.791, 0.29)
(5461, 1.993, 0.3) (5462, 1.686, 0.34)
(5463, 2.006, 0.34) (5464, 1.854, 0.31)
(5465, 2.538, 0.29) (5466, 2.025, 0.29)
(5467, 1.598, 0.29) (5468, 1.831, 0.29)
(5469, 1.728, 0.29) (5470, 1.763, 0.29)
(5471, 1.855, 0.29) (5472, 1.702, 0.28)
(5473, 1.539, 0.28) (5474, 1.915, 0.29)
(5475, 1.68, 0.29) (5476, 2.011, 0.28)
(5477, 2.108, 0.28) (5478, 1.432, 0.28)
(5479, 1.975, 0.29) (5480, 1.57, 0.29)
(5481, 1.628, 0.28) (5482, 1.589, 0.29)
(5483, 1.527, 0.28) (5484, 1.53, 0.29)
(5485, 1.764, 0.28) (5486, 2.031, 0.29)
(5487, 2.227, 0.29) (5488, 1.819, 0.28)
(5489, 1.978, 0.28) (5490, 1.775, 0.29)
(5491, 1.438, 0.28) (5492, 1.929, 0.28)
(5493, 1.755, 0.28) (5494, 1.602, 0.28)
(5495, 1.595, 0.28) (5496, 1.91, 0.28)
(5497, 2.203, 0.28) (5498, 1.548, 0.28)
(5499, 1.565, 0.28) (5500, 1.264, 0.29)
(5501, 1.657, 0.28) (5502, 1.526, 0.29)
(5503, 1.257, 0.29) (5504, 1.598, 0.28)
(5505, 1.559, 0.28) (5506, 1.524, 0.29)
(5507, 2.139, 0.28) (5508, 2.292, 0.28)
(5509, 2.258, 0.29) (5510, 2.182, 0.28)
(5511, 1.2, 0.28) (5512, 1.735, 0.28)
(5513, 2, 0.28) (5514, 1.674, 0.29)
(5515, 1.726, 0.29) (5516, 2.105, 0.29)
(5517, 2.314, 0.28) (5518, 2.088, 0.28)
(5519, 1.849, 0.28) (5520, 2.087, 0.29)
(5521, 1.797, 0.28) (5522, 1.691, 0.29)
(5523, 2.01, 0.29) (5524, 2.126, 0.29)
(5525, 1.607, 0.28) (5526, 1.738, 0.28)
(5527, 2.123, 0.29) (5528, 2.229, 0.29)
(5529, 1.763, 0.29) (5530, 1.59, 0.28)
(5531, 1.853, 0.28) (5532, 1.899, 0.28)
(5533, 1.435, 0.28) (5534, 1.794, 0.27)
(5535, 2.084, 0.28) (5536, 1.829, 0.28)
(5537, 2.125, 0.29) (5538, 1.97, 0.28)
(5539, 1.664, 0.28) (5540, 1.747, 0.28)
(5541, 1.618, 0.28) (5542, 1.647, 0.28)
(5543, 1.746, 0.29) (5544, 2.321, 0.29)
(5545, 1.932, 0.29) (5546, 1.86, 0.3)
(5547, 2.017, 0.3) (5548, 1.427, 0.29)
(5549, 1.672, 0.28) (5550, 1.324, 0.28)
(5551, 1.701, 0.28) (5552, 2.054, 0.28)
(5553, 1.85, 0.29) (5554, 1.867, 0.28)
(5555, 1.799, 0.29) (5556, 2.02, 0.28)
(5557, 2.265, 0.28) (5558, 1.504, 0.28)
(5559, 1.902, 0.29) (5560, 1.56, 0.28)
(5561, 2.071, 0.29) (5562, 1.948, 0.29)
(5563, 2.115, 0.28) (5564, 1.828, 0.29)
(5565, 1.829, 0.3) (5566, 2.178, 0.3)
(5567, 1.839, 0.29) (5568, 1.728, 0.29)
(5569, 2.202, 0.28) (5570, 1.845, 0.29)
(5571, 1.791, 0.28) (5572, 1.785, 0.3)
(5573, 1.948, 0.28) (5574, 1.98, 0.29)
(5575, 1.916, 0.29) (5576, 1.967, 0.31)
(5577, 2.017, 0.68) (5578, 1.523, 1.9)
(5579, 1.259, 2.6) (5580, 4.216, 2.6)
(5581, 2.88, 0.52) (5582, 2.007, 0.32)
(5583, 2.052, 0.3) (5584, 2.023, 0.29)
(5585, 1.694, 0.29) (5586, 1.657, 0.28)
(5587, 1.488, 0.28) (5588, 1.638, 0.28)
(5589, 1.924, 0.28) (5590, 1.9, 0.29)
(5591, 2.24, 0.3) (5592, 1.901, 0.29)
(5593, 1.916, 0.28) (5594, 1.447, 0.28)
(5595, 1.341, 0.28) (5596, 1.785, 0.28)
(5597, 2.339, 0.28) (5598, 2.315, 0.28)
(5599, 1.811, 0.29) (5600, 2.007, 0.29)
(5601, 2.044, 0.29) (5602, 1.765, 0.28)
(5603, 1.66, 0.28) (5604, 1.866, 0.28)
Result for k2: 0.034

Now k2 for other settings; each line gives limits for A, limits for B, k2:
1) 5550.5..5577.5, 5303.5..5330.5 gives 0.093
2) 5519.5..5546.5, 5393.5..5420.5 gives 0.030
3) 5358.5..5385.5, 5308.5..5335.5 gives 0.056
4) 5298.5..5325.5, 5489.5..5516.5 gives 0.037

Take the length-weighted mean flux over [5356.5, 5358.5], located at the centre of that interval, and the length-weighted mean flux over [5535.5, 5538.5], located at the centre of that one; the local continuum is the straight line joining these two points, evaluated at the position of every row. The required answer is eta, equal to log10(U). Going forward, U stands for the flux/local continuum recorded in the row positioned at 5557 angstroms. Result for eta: 0.06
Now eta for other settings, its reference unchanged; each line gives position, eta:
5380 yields -0.08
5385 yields -0.03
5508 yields 0.07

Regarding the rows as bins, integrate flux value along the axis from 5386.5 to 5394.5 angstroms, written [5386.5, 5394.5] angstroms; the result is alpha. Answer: 14.9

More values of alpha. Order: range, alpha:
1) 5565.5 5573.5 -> 15.3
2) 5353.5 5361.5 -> 15.0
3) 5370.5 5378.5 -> 15.7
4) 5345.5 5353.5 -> 15.1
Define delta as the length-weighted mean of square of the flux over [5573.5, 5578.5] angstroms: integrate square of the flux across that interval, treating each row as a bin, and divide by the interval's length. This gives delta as 3.6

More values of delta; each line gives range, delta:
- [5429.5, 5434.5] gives 3.4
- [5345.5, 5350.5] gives 3.7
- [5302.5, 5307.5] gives 4.2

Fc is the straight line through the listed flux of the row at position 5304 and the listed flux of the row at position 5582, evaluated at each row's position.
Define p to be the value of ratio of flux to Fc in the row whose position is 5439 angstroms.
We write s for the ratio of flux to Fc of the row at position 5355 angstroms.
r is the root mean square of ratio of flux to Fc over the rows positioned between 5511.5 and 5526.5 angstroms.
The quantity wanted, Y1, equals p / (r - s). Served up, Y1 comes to 17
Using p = 0.81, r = 0.963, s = 0.92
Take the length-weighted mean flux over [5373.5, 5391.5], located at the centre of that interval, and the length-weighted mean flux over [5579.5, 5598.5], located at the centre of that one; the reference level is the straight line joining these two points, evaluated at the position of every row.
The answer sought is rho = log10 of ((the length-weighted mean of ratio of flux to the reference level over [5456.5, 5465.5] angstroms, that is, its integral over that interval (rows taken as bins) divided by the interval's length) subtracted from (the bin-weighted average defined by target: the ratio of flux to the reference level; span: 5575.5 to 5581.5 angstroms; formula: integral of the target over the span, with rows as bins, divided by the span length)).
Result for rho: -0.7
